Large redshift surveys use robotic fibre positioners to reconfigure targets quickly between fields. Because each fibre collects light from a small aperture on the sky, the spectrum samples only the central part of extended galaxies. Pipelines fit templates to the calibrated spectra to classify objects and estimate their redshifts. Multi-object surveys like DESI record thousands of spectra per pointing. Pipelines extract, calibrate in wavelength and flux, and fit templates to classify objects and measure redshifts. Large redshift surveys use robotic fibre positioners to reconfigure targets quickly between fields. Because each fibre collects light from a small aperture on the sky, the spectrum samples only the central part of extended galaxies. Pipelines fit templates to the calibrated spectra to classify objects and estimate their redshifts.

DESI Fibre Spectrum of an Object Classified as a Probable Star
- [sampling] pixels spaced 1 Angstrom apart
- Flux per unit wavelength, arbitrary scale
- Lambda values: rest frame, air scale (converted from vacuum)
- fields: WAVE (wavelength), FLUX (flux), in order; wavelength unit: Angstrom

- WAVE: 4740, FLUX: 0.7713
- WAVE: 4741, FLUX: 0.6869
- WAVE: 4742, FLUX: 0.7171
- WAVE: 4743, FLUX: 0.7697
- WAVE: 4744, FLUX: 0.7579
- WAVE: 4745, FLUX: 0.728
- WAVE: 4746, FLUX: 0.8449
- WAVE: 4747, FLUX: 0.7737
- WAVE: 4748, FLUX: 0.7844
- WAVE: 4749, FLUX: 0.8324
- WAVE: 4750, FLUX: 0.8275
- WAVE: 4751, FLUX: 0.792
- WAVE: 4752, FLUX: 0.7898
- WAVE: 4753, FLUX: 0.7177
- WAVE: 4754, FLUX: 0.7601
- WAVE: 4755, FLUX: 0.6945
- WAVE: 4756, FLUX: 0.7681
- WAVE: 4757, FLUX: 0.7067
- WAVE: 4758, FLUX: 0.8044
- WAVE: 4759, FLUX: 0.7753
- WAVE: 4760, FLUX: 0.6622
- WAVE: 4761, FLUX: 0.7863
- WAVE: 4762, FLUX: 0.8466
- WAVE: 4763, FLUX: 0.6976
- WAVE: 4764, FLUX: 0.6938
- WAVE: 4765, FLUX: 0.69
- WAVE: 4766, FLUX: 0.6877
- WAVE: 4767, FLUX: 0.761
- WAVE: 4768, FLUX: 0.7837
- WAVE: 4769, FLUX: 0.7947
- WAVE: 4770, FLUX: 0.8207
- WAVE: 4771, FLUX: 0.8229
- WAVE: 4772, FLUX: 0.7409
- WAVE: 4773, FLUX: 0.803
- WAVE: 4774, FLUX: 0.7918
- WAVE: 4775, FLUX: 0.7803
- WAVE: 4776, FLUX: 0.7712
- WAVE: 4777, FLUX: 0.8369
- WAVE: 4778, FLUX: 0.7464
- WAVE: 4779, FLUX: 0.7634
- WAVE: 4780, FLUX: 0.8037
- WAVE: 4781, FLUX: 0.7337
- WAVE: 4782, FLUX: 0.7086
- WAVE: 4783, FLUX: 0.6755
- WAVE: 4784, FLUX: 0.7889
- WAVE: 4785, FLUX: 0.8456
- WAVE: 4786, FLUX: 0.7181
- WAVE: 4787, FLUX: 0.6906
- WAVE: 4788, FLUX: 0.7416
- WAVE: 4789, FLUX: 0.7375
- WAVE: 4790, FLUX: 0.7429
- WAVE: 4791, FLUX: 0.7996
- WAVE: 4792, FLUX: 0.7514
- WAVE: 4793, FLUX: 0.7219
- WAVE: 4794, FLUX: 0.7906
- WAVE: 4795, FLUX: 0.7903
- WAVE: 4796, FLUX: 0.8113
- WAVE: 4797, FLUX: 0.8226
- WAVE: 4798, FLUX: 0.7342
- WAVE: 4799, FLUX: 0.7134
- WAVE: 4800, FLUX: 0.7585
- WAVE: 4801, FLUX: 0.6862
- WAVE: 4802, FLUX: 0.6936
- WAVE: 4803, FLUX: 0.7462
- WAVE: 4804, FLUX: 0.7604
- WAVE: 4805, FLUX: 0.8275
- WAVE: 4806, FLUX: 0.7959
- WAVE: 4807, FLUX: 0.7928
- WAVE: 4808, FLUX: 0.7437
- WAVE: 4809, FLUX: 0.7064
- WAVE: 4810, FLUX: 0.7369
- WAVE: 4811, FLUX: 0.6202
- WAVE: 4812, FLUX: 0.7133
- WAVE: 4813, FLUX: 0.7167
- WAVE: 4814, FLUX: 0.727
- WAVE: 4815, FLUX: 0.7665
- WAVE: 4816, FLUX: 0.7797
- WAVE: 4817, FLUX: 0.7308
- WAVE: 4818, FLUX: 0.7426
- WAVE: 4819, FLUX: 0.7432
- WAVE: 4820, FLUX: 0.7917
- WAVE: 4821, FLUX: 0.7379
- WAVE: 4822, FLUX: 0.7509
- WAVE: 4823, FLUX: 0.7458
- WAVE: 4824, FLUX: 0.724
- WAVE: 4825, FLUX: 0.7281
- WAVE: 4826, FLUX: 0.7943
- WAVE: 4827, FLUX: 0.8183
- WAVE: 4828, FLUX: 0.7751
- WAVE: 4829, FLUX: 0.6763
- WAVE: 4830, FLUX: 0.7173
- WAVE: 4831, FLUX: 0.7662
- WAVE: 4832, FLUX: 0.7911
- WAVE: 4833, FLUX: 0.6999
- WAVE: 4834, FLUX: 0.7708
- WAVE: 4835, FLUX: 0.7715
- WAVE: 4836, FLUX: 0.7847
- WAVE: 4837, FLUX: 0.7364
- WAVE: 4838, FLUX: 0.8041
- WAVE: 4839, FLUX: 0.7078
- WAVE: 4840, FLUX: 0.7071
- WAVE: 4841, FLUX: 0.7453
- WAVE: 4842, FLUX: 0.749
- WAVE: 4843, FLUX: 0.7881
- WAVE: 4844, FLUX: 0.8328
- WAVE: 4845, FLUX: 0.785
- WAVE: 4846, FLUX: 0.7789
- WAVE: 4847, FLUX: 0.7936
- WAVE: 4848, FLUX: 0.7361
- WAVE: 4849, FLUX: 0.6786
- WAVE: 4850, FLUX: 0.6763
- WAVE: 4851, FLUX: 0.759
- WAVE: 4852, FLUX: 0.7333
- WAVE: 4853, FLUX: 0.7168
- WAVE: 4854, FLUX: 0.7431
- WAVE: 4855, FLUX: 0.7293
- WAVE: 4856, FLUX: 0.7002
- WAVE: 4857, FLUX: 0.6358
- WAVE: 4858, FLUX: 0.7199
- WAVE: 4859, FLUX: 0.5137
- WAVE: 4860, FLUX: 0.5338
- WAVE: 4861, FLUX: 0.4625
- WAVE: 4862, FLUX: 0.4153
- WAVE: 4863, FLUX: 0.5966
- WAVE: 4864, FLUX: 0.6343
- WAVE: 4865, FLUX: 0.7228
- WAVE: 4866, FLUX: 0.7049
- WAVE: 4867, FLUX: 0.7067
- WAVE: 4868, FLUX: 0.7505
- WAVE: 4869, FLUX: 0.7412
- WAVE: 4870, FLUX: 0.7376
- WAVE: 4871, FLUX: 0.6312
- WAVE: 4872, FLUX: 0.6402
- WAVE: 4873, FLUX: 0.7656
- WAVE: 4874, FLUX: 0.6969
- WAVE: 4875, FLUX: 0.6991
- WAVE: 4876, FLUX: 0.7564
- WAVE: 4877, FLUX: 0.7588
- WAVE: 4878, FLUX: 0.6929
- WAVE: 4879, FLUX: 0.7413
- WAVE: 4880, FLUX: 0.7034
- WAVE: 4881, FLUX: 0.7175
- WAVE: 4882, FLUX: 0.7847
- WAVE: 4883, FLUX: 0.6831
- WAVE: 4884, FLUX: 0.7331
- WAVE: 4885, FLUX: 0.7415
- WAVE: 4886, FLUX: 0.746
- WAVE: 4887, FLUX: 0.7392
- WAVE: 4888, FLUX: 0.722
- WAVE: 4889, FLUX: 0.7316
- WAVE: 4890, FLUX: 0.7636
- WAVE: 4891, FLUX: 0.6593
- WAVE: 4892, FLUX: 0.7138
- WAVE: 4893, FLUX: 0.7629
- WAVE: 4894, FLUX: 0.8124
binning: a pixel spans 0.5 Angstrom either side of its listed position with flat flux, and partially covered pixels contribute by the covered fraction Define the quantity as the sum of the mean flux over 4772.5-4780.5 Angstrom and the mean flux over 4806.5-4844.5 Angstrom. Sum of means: 1.54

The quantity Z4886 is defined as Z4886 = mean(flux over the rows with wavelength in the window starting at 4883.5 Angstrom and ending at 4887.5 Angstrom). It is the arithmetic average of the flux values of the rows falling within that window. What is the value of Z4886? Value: 0.74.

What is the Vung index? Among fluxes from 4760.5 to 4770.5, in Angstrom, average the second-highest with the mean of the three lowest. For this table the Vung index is 0.756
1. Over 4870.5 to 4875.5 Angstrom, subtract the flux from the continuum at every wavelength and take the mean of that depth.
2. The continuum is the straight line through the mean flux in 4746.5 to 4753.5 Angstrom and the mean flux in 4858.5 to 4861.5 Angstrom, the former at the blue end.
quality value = -0.22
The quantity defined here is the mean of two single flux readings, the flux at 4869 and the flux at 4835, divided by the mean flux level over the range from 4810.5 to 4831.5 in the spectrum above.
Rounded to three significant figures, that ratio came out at 1.02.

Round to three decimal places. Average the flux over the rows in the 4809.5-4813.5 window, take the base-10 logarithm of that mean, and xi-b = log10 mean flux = -0.157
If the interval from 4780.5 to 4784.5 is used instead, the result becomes -0.139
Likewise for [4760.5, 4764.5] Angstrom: -0.121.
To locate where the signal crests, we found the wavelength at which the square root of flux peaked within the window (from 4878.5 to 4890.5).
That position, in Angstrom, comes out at 4882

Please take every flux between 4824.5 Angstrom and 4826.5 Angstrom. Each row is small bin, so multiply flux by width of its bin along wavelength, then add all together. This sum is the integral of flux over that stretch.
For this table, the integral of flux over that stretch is 1.52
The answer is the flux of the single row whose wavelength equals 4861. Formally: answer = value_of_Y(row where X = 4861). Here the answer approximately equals 0.4625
